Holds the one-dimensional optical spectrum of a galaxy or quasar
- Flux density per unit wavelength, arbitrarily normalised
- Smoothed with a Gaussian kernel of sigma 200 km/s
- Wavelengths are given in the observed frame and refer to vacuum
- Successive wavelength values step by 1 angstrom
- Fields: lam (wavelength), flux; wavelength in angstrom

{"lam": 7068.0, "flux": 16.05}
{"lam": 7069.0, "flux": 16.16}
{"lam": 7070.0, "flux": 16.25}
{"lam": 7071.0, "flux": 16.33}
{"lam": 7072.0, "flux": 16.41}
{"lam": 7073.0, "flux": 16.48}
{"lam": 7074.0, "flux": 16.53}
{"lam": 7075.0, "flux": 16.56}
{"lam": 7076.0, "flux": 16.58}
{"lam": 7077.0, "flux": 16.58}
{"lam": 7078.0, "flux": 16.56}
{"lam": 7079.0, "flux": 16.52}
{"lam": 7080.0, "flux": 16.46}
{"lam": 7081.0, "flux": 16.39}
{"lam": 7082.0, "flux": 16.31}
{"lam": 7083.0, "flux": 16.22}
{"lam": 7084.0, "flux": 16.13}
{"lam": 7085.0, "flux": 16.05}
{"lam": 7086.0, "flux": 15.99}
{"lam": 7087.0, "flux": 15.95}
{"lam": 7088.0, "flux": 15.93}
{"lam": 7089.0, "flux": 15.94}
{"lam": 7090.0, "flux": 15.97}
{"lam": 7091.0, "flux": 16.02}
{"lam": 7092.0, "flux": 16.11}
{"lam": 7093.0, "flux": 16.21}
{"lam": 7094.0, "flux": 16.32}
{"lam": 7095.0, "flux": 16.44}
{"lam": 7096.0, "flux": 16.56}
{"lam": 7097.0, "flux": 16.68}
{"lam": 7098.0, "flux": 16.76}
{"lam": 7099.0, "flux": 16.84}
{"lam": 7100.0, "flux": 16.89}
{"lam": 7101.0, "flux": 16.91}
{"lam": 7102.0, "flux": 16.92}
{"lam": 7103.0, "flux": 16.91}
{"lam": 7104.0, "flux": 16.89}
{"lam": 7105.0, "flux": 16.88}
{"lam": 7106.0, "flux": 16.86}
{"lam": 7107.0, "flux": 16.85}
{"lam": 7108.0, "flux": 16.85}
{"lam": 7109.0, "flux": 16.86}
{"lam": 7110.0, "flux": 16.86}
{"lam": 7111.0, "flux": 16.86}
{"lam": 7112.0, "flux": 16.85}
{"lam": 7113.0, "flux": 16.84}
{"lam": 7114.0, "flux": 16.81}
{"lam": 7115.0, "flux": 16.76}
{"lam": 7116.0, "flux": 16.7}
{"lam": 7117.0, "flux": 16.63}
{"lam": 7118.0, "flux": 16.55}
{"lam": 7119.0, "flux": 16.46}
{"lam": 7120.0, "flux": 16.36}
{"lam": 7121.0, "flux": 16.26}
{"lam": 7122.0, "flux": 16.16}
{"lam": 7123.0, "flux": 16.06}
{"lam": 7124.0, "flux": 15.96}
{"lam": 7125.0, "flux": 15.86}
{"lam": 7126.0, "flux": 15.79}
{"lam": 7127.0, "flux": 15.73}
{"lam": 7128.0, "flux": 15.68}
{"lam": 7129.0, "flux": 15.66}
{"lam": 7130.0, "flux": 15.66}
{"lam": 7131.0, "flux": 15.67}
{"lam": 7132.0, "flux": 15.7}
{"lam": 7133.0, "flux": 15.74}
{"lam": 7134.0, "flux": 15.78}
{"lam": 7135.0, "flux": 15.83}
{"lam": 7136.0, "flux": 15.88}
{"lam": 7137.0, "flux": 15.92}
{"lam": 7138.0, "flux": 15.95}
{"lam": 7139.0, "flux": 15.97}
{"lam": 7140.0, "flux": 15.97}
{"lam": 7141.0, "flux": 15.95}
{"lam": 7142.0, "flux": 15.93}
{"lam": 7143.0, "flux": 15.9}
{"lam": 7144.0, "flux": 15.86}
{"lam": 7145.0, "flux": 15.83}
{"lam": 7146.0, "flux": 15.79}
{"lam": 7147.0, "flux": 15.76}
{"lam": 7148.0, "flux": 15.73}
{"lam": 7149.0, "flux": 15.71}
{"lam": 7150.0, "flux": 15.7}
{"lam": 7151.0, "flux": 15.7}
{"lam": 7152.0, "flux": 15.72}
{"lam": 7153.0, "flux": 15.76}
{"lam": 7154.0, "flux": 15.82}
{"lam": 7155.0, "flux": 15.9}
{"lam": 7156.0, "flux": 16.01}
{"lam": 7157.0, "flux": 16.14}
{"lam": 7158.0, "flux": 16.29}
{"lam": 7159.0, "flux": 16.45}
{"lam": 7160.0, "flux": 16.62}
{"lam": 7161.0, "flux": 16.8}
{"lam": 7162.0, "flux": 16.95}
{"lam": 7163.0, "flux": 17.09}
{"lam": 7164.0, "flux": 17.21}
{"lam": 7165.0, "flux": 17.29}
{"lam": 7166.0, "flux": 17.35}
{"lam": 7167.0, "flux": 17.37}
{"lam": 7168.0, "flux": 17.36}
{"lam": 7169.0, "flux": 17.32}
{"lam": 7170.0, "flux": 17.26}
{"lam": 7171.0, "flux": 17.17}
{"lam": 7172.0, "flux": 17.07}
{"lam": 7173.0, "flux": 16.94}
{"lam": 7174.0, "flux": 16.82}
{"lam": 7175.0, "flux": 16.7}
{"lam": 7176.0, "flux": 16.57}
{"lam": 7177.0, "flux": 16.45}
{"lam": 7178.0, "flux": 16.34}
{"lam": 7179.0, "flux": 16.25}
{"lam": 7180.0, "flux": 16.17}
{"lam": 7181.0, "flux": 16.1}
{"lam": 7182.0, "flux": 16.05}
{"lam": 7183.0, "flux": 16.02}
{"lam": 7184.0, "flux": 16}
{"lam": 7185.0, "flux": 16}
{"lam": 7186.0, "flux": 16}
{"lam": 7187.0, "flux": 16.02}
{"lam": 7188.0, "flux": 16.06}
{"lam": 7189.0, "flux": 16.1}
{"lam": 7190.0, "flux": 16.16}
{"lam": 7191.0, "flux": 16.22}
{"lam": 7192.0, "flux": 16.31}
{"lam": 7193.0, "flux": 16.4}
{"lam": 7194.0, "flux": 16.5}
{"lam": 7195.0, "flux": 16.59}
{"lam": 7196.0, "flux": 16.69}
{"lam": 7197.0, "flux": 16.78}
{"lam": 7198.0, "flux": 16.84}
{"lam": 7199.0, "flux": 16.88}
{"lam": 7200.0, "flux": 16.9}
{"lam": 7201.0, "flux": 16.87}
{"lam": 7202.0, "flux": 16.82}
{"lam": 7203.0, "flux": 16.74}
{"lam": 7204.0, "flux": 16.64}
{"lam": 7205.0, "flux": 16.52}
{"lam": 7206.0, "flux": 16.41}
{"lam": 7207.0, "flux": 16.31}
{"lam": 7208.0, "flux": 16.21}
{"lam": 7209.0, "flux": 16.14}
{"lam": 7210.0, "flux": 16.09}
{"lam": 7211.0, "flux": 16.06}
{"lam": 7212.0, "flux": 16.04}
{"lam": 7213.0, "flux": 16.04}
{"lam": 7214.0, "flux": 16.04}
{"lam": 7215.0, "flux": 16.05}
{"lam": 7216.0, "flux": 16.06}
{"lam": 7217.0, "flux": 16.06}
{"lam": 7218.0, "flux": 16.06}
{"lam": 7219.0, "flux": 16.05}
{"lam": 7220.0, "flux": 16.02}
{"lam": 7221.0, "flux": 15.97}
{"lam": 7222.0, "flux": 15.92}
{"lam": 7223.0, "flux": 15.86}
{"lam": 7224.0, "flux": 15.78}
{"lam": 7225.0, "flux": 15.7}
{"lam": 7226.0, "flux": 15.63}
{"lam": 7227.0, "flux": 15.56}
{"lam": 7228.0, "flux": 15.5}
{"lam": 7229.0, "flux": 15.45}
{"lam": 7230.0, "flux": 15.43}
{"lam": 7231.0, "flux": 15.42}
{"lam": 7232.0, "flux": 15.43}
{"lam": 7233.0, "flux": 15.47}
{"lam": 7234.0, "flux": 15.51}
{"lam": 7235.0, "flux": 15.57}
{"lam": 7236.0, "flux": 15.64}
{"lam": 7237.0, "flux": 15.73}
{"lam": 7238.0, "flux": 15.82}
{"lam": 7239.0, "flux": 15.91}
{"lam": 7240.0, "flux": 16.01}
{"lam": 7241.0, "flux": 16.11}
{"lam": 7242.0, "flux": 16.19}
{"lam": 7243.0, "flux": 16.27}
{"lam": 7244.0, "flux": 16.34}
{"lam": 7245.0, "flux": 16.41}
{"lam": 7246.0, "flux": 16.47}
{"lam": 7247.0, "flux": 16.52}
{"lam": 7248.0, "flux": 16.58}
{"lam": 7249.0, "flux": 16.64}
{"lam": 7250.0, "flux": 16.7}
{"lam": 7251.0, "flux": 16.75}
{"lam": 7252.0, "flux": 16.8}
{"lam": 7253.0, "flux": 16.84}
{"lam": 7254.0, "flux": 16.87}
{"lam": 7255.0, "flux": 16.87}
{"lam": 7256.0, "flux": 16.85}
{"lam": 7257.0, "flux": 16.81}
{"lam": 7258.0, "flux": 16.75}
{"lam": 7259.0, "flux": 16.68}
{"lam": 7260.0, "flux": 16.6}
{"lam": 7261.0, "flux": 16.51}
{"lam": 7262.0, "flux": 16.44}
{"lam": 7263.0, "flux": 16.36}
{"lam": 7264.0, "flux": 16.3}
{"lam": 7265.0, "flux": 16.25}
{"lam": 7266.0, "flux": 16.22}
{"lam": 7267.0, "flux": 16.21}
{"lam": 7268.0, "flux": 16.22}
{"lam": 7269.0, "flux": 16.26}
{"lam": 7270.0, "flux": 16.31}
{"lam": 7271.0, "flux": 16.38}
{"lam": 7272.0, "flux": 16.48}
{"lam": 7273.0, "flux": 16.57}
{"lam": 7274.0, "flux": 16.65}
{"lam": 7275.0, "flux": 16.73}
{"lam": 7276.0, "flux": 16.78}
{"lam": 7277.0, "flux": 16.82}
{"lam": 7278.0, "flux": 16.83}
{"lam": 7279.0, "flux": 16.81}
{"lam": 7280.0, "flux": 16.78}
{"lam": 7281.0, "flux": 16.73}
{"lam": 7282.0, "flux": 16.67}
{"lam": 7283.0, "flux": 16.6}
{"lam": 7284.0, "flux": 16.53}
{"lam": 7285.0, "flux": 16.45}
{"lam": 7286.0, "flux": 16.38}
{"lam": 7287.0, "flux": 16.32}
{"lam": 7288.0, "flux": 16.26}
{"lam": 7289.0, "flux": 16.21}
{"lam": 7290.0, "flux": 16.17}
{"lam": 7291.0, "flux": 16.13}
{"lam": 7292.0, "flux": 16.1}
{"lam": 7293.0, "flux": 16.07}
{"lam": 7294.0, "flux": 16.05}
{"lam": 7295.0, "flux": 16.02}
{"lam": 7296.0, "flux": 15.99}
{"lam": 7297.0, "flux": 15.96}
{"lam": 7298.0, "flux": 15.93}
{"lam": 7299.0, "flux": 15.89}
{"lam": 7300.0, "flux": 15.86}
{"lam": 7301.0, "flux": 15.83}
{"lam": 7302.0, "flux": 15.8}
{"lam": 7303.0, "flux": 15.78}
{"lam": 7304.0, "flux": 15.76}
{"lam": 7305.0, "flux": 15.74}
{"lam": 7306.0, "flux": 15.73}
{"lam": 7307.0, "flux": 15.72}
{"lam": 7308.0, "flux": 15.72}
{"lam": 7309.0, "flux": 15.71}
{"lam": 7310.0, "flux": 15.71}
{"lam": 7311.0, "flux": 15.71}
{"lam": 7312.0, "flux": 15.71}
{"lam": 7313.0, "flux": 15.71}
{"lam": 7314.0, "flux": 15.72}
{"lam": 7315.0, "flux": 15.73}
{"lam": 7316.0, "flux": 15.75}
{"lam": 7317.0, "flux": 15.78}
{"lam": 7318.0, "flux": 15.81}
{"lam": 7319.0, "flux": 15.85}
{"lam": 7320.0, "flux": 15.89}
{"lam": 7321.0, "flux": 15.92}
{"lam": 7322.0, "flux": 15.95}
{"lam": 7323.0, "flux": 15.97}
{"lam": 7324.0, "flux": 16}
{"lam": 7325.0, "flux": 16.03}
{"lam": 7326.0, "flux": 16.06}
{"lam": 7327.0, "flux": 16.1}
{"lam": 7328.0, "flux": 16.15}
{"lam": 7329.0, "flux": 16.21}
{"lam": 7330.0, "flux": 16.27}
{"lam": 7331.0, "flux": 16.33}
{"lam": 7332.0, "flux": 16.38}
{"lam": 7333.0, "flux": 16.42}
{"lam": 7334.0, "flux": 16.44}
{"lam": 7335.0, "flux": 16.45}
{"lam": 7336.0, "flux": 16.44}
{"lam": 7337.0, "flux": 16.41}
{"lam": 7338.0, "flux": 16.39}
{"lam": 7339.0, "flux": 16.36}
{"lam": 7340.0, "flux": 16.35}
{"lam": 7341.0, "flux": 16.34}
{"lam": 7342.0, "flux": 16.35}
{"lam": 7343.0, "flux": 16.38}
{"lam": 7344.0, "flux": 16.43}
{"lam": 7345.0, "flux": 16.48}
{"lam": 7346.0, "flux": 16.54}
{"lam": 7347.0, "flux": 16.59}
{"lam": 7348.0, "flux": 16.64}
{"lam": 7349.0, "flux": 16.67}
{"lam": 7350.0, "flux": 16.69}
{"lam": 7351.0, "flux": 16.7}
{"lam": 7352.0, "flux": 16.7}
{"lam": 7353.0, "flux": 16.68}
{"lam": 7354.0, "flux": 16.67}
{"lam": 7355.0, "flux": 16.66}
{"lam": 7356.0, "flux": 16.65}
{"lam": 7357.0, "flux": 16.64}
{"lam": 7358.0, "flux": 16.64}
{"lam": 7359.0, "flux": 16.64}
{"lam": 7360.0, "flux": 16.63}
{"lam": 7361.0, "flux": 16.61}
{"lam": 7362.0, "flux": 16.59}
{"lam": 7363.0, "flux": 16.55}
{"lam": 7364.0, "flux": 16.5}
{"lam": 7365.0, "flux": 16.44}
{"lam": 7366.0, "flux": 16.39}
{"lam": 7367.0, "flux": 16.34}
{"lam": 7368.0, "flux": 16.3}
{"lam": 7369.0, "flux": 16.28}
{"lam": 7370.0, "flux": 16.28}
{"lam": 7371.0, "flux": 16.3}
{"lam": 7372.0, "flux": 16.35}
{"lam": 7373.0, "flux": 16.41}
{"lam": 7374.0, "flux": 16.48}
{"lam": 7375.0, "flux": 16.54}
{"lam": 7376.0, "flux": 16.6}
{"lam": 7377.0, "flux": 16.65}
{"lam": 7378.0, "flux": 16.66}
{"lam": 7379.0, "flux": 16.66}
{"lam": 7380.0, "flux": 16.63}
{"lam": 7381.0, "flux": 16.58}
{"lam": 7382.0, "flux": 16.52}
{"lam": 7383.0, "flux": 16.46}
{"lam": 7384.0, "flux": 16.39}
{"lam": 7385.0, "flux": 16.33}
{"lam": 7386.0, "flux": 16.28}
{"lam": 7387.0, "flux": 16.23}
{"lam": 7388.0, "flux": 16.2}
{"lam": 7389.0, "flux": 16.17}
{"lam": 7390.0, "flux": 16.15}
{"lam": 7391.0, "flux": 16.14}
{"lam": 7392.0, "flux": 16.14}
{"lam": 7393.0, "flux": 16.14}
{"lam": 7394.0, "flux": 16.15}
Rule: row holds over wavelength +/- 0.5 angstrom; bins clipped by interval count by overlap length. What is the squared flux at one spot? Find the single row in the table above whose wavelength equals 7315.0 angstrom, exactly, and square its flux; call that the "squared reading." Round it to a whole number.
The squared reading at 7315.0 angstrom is 247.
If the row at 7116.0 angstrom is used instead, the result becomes 279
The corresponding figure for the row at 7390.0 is 261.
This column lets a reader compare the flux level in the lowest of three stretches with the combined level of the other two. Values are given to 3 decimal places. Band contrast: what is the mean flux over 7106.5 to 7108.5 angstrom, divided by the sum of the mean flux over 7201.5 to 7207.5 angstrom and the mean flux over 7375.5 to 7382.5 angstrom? 0.508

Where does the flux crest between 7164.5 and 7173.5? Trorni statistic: 7167.0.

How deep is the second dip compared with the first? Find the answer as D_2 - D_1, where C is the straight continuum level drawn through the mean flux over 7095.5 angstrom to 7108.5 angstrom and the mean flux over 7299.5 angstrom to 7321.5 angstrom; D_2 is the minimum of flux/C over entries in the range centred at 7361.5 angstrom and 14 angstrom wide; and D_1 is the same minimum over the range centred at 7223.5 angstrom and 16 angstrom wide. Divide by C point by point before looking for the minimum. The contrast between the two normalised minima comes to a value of 0.10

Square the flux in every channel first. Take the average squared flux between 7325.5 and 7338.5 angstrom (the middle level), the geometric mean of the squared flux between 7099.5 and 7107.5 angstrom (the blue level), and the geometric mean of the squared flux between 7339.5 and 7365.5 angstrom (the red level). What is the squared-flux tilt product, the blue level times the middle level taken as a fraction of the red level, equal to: 277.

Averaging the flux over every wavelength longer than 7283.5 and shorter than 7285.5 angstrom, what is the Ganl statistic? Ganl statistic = 16.5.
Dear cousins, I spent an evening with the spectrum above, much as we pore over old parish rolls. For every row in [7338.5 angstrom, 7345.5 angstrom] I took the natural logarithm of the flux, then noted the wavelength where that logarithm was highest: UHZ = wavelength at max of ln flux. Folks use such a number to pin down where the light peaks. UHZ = 7345.0 angstrom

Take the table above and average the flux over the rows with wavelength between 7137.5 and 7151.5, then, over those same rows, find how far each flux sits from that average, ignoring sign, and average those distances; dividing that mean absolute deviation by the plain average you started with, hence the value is 0.006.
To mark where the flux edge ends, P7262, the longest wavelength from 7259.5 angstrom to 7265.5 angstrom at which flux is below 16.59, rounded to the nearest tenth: 7265.0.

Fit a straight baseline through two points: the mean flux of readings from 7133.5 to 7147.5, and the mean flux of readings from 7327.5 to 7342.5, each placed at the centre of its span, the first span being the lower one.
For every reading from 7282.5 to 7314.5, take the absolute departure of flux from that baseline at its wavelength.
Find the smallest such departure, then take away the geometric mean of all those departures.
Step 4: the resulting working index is -0.26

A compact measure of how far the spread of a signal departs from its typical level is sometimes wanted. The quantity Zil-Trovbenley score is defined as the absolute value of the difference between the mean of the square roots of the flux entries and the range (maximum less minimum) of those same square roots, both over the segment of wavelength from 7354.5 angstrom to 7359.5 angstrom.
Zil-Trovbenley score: 4.08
